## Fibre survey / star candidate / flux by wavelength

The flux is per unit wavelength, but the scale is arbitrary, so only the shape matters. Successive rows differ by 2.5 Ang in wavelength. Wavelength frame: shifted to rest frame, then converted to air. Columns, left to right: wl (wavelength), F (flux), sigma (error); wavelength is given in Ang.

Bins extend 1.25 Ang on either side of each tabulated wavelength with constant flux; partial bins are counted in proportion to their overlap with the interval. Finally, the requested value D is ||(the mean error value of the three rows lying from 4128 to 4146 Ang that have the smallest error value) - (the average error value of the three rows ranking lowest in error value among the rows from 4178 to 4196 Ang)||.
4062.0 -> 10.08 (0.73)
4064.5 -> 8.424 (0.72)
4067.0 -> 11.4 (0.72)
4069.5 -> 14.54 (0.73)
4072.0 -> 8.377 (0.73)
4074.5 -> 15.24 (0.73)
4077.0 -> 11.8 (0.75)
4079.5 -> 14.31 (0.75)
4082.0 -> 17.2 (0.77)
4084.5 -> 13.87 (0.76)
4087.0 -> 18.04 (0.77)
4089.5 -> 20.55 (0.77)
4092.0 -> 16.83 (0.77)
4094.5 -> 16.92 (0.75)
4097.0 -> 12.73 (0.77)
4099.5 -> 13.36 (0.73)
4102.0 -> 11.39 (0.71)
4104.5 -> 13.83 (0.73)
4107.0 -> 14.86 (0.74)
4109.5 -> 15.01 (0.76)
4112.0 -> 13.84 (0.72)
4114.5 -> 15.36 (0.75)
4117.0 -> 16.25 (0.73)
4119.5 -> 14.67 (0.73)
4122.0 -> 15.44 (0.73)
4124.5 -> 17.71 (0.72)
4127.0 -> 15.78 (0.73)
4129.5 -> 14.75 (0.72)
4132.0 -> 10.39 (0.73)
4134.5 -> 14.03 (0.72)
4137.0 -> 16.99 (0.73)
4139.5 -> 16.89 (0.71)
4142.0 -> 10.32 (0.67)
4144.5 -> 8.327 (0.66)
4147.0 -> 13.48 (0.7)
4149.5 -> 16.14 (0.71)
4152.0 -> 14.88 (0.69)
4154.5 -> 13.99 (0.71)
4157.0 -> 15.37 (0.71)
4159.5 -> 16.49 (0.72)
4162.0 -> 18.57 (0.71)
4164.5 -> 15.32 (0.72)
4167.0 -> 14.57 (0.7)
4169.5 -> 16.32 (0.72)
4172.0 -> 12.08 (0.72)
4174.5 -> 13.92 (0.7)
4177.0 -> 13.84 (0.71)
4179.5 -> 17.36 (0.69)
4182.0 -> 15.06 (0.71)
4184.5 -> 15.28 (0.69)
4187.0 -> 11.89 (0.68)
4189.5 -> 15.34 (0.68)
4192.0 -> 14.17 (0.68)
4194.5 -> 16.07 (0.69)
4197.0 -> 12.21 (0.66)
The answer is 0.000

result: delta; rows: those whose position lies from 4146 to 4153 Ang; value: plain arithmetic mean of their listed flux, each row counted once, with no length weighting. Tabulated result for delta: 14.8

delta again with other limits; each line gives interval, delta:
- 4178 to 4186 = 15.9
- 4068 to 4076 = 12.7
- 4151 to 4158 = 14.7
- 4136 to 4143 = 14.7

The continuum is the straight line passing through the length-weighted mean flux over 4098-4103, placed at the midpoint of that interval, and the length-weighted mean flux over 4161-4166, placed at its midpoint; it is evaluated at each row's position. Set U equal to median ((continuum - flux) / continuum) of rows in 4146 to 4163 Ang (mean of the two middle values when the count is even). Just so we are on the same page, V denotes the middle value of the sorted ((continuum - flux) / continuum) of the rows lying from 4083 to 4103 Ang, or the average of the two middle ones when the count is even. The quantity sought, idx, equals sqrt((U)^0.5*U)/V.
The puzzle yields -0.4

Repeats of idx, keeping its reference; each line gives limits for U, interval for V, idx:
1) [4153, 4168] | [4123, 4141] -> -1.3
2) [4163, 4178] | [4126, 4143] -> -11.8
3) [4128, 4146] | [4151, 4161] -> 1.7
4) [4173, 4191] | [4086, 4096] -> -0.5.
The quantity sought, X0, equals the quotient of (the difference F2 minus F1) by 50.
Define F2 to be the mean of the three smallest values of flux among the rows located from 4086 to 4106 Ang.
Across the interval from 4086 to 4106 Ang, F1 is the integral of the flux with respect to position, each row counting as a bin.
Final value -5.92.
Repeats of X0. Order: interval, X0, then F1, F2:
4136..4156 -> -5.33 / 277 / 10.7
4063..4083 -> -4.84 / 251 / 9.4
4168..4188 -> -5.55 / 290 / 12.6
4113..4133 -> -5.77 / 302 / 13.3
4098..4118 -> -5.42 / 284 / 12.9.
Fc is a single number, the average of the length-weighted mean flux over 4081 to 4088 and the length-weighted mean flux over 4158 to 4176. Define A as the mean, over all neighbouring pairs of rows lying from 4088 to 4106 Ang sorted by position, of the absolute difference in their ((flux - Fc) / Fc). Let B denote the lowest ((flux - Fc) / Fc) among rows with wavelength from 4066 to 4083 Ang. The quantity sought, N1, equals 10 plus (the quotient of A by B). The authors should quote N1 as 9.7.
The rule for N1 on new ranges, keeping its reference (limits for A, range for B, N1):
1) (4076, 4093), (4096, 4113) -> 9.3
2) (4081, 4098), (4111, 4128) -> 8.5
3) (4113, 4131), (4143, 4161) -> 9.8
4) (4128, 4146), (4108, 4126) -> 8.3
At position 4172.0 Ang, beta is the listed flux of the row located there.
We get 12.08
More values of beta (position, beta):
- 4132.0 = 10.39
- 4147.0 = 13.48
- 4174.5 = 13.92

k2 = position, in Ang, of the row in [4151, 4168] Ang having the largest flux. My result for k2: 4162.0 Ang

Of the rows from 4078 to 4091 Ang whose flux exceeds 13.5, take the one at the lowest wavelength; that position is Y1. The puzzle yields 4079.5 Ang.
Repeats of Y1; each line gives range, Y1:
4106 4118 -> 4107.0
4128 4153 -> 4129.5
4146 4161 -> 4149.5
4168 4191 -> 4169.5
